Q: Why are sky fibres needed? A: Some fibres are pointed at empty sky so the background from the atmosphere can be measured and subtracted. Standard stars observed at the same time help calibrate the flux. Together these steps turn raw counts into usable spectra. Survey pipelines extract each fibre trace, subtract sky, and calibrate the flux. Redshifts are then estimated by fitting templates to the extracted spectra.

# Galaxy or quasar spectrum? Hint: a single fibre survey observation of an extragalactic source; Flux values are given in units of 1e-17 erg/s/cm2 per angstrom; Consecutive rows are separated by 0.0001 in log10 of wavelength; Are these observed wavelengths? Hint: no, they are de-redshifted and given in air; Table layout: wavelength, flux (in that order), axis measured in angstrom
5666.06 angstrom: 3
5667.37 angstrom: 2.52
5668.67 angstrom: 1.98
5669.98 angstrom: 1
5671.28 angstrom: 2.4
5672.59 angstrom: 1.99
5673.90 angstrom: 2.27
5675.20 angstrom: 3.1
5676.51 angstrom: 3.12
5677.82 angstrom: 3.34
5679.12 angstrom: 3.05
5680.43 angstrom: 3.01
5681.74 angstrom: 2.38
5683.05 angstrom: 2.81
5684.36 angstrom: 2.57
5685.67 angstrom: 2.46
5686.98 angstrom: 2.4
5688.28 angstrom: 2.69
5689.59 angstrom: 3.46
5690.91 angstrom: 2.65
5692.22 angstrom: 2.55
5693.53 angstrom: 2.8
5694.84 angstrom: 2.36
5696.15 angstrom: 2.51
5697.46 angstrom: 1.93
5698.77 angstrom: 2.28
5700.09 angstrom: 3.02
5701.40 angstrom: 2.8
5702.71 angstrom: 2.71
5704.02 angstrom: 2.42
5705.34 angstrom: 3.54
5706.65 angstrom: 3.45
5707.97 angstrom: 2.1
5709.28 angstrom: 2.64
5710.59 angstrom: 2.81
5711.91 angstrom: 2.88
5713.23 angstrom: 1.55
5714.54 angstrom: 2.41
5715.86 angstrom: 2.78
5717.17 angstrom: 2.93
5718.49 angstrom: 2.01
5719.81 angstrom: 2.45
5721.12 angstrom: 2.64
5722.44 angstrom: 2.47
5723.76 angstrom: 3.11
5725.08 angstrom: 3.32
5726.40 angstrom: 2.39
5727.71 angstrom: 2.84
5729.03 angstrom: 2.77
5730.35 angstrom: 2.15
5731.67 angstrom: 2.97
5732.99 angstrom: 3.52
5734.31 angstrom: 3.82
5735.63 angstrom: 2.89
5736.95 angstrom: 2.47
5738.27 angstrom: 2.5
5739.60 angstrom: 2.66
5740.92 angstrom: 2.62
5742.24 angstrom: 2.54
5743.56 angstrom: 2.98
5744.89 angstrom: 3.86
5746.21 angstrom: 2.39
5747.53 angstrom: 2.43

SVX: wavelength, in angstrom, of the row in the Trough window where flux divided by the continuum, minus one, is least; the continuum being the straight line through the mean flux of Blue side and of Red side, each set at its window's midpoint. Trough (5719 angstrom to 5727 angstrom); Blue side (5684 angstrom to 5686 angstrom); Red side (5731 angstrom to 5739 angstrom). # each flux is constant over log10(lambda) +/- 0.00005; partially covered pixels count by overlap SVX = 5726.40 angstrom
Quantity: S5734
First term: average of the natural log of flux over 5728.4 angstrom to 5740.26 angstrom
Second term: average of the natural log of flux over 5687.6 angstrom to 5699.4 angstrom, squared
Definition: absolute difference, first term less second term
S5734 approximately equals 0.16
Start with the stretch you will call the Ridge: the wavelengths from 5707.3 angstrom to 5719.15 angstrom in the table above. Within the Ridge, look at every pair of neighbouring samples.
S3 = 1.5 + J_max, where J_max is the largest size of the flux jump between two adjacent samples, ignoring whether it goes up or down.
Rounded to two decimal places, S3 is 2.83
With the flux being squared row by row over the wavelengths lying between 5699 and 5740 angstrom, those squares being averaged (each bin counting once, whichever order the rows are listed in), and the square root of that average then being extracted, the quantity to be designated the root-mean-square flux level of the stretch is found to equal 2.78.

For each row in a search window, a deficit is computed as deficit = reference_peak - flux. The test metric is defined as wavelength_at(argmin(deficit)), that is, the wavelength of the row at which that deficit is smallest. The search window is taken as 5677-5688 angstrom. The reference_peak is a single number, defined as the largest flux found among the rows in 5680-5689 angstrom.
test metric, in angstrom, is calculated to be 5677.82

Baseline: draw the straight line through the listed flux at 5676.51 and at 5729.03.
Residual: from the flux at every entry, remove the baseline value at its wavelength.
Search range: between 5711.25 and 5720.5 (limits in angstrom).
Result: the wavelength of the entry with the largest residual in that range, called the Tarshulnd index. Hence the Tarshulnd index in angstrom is 5717.17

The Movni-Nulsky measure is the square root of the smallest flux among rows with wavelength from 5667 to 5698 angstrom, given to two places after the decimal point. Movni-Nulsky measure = 1.00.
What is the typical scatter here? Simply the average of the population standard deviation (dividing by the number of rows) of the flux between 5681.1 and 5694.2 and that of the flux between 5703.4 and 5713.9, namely 0.46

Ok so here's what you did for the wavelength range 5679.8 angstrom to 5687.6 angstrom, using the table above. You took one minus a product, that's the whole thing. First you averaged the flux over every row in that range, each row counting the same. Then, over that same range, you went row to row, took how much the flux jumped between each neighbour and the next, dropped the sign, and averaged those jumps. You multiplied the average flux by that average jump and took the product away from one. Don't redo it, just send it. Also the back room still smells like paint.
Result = 0.2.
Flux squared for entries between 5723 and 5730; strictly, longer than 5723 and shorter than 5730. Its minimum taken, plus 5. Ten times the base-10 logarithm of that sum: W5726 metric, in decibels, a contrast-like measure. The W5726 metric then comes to 10.3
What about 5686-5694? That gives 10.3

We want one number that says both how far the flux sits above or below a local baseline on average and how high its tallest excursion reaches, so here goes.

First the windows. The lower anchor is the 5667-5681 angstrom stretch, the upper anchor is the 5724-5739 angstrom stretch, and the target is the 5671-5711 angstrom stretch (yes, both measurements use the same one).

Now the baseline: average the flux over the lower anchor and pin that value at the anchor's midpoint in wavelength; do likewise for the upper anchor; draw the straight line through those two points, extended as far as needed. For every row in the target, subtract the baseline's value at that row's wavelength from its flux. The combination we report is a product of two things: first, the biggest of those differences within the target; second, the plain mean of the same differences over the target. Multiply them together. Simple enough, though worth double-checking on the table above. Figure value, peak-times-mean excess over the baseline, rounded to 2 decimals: 0.06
